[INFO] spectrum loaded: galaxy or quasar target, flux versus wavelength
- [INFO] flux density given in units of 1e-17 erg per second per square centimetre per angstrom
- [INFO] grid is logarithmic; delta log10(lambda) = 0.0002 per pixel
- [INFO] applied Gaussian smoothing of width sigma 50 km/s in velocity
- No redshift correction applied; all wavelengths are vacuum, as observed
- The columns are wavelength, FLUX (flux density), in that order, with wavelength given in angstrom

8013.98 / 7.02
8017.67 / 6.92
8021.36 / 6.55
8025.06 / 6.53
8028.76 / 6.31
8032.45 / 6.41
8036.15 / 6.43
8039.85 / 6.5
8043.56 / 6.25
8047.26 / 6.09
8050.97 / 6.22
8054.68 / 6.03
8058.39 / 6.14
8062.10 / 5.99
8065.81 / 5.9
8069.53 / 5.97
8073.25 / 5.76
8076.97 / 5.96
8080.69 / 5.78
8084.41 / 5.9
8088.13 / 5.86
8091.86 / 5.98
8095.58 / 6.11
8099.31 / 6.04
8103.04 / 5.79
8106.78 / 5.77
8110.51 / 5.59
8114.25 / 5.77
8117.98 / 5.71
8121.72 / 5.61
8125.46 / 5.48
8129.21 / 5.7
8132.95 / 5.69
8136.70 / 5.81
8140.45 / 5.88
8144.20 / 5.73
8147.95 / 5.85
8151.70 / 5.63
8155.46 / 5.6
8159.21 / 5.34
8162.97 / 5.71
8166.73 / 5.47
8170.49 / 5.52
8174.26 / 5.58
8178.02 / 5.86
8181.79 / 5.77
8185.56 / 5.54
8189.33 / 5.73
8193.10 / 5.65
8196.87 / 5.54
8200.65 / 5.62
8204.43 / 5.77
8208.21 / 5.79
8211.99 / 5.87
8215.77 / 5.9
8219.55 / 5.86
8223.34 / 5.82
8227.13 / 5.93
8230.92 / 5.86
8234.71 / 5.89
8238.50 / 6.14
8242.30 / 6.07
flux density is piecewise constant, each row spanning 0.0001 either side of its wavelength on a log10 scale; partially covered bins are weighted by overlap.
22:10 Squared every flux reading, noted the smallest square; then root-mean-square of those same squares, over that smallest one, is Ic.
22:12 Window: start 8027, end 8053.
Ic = 1.08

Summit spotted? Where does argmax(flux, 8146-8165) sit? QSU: 8147.95 angstrom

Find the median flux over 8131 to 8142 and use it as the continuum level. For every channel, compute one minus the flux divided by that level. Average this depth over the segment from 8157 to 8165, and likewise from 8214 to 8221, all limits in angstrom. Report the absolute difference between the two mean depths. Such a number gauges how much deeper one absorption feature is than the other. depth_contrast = 0.061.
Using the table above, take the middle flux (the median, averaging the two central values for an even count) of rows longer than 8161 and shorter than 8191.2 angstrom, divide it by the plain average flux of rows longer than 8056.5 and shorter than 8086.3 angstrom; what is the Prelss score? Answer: 0.95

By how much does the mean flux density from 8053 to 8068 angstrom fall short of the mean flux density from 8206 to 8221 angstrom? -0.16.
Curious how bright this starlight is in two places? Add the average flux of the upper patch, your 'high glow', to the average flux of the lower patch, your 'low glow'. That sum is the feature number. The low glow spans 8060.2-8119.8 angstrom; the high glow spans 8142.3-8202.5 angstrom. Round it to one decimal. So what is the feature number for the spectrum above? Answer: 11.5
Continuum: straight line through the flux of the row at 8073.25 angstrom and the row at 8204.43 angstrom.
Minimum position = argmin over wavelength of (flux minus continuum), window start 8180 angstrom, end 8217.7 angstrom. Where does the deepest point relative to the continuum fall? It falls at 8196.87 angstrom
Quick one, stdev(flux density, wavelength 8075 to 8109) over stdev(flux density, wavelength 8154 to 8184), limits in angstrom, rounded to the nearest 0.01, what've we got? 0.72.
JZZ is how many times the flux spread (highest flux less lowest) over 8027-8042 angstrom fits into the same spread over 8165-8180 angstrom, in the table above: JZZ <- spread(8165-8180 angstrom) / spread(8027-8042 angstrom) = 2.1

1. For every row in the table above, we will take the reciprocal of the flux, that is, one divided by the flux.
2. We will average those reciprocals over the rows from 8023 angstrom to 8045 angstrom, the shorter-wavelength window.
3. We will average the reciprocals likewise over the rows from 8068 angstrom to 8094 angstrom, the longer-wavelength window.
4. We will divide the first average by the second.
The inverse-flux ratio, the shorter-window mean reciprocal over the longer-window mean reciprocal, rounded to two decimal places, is 0.92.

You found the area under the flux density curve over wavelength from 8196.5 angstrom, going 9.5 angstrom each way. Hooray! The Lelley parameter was 107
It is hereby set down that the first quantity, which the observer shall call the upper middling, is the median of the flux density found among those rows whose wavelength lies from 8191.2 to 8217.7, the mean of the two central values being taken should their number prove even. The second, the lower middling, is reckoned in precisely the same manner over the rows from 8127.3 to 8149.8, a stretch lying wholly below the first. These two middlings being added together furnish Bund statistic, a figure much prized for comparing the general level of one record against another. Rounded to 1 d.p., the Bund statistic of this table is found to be 11.5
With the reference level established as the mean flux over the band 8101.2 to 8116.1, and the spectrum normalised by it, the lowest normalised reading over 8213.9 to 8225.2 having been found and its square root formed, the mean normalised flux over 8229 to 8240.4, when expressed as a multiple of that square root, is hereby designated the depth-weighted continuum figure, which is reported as 1.03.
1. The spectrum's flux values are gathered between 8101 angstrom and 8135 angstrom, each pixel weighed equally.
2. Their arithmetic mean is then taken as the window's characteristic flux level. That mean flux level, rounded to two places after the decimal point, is 5.68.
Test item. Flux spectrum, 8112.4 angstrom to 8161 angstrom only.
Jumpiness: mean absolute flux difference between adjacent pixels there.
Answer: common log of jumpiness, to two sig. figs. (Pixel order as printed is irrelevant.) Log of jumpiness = -0.91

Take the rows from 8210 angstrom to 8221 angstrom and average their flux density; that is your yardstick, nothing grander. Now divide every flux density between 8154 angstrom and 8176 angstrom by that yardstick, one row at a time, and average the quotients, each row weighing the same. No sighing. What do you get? 0.94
